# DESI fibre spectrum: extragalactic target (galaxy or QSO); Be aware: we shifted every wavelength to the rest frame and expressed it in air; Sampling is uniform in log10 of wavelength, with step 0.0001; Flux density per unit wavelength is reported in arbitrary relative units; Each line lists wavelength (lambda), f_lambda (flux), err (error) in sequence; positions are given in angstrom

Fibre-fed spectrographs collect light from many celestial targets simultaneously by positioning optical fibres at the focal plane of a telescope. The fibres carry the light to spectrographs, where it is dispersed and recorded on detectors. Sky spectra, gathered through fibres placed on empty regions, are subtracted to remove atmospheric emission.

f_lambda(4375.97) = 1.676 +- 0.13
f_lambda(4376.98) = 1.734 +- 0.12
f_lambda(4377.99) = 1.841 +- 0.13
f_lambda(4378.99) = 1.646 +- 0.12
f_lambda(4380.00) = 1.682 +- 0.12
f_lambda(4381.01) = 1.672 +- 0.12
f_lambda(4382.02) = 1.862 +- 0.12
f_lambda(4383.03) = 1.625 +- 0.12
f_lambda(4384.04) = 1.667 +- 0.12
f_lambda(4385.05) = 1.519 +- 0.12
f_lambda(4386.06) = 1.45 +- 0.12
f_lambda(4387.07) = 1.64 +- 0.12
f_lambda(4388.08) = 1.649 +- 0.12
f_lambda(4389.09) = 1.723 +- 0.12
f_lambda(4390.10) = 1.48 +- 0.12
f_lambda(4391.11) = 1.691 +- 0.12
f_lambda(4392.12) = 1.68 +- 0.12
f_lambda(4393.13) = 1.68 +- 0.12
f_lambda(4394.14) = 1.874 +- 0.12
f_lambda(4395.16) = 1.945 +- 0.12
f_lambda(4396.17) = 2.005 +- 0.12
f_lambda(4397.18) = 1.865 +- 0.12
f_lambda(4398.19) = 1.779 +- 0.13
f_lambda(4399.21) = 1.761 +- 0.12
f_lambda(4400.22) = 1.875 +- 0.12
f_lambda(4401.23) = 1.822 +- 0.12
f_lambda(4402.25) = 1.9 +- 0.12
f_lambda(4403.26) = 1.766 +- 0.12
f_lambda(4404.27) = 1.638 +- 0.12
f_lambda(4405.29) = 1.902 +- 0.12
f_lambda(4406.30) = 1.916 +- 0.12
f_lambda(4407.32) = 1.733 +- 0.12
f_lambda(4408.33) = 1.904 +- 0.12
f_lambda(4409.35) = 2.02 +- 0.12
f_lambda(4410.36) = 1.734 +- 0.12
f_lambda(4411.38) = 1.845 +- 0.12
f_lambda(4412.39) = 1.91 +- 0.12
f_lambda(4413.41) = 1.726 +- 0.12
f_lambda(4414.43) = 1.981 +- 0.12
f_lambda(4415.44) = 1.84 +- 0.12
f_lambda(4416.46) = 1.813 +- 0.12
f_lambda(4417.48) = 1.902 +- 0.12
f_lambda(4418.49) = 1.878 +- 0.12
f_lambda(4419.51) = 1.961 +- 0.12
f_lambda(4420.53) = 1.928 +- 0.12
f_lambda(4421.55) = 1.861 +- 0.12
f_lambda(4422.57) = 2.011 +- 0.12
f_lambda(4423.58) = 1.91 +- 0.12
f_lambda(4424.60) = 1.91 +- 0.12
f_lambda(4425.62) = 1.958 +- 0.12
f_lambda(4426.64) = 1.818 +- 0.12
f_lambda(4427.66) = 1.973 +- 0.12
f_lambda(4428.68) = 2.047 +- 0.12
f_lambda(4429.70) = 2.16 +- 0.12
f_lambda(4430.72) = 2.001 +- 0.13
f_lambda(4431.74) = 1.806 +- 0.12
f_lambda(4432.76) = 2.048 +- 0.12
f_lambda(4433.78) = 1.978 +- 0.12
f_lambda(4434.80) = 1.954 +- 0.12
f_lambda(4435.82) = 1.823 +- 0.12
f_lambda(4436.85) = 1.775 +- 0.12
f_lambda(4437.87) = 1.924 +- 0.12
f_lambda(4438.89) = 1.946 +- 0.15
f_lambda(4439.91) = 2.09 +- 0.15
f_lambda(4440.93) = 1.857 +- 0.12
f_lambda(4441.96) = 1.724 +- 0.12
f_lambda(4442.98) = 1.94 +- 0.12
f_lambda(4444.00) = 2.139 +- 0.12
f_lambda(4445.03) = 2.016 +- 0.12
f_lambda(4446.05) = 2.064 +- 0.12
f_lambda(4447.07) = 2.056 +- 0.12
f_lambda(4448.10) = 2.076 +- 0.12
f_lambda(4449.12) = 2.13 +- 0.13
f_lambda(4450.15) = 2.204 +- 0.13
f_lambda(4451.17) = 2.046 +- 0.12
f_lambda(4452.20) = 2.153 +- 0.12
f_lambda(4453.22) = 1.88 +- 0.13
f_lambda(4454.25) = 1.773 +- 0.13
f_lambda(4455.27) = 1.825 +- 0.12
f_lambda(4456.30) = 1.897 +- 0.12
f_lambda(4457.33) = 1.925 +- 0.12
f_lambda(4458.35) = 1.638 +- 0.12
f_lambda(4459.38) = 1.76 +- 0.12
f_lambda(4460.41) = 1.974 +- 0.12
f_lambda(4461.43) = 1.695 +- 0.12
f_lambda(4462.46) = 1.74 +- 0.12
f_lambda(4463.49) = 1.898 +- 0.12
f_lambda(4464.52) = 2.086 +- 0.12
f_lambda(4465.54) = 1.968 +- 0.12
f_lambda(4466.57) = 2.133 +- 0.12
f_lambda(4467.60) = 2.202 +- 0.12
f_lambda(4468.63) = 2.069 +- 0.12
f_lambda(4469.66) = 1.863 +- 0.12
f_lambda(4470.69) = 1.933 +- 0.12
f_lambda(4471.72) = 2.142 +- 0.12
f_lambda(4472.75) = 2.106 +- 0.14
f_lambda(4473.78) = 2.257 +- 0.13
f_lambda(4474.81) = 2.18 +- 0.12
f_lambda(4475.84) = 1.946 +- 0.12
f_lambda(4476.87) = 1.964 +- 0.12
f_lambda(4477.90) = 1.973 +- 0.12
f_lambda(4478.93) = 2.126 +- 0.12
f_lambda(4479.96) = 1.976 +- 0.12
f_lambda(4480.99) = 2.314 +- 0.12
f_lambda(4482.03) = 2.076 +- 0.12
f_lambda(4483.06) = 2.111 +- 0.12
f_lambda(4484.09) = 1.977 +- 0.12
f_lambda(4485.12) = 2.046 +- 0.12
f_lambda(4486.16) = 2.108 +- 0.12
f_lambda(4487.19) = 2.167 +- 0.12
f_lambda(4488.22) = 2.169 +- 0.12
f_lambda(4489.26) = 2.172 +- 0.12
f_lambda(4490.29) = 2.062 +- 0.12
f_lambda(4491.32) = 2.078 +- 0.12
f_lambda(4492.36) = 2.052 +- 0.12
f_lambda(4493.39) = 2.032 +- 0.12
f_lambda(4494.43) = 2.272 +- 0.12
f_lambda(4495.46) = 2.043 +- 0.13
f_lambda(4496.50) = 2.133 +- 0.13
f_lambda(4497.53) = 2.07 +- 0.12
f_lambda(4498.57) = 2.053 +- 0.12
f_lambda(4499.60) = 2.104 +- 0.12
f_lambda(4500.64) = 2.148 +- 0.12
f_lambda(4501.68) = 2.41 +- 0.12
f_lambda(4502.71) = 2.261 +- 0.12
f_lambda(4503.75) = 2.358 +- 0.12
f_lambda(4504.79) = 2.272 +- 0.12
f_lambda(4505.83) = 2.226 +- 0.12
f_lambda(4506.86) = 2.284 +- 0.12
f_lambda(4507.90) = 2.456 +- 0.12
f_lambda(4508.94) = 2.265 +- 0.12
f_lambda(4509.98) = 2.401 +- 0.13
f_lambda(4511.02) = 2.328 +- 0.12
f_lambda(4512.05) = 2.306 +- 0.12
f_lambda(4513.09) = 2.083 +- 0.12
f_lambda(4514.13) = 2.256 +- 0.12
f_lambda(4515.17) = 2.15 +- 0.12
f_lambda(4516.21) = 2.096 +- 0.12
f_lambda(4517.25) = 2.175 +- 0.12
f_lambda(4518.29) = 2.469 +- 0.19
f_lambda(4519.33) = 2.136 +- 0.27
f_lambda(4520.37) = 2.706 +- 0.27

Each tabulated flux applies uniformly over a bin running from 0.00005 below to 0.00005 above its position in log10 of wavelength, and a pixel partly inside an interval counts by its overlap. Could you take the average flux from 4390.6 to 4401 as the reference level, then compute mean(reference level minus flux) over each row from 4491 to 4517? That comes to -0.39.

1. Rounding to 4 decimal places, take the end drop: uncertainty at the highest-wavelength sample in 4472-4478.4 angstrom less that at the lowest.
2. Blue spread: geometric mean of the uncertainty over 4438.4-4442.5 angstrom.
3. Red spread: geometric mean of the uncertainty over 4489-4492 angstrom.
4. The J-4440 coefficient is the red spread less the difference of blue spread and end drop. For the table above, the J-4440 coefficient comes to -0.0342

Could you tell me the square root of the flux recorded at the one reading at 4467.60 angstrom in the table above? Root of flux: 1.48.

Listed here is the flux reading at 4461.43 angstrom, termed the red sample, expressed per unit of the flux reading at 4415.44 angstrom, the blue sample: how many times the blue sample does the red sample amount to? 0.92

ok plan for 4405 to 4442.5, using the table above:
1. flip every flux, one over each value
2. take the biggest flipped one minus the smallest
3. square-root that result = 0.342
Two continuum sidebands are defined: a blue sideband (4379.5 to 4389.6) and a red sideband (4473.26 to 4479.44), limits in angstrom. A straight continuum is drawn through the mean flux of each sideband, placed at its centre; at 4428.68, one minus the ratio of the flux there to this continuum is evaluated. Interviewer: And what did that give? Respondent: -0.10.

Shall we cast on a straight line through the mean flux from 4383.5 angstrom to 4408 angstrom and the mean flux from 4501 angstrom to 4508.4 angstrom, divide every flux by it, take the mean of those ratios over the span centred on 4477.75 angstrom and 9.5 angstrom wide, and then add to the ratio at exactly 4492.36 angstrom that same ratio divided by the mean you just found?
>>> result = 1.86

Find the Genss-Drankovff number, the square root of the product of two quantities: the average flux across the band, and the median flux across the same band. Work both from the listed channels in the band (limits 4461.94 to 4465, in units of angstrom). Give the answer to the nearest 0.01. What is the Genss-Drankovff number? 1.90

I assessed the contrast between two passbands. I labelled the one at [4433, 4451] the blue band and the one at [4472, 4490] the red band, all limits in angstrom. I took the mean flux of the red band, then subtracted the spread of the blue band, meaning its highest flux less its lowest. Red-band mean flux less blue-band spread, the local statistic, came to 1.62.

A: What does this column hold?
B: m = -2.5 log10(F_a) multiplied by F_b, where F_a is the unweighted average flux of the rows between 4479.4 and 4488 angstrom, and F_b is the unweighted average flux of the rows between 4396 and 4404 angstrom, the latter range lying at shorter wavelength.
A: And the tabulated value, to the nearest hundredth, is -1.48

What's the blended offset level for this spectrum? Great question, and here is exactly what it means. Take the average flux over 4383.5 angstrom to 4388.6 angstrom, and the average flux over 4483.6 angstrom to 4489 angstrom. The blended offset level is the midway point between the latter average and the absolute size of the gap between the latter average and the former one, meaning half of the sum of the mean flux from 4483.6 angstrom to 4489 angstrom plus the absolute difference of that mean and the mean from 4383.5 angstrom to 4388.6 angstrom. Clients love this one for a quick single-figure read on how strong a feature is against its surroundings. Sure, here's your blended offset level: 1.30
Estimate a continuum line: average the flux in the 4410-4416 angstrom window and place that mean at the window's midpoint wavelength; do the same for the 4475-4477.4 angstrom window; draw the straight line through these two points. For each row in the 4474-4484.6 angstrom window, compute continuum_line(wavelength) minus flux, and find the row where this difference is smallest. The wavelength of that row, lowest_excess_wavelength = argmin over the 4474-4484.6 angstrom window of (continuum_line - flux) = 4480.99 angstrom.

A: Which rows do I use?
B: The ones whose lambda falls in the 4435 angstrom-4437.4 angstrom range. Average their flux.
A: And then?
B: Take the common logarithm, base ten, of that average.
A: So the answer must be 0.26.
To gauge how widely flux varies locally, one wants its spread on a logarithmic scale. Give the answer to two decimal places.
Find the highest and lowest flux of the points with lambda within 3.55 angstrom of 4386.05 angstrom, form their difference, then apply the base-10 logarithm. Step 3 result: -0.56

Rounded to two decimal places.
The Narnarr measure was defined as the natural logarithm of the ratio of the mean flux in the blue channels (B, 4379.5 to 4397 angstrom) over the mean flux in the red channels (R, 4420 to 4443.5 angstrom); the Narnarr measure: -0.13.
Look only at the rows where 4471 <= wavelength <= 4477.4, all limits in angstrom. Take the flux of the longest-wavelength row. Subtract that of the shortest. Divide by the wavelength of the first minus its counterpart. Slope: -0.03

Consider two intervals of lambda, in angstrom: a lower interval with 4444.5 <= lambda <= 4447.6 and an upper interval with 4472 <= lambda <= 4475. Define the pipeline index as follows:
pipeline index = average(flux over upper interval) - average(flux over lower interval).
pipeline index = 0.14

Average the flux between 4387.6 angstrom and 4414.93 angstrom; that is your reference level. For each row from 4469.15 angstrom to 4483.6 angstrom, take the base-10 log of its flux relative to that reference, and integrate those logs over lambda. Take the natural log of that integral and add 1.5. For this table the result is 1.3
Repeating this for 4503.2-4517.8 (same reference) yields 1.8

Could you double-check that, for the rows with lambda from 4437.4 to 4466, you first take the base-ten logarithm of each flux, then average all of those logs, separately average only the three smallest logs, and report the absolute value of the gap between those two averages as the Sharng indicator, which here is 0.061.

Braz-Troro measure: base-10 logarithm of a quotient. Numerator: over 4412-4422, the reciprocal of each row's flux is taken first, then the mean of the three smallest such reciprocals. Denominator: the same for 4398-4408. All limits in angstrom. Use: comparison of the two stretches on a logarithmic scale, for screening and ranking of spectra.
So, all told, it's -0.011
